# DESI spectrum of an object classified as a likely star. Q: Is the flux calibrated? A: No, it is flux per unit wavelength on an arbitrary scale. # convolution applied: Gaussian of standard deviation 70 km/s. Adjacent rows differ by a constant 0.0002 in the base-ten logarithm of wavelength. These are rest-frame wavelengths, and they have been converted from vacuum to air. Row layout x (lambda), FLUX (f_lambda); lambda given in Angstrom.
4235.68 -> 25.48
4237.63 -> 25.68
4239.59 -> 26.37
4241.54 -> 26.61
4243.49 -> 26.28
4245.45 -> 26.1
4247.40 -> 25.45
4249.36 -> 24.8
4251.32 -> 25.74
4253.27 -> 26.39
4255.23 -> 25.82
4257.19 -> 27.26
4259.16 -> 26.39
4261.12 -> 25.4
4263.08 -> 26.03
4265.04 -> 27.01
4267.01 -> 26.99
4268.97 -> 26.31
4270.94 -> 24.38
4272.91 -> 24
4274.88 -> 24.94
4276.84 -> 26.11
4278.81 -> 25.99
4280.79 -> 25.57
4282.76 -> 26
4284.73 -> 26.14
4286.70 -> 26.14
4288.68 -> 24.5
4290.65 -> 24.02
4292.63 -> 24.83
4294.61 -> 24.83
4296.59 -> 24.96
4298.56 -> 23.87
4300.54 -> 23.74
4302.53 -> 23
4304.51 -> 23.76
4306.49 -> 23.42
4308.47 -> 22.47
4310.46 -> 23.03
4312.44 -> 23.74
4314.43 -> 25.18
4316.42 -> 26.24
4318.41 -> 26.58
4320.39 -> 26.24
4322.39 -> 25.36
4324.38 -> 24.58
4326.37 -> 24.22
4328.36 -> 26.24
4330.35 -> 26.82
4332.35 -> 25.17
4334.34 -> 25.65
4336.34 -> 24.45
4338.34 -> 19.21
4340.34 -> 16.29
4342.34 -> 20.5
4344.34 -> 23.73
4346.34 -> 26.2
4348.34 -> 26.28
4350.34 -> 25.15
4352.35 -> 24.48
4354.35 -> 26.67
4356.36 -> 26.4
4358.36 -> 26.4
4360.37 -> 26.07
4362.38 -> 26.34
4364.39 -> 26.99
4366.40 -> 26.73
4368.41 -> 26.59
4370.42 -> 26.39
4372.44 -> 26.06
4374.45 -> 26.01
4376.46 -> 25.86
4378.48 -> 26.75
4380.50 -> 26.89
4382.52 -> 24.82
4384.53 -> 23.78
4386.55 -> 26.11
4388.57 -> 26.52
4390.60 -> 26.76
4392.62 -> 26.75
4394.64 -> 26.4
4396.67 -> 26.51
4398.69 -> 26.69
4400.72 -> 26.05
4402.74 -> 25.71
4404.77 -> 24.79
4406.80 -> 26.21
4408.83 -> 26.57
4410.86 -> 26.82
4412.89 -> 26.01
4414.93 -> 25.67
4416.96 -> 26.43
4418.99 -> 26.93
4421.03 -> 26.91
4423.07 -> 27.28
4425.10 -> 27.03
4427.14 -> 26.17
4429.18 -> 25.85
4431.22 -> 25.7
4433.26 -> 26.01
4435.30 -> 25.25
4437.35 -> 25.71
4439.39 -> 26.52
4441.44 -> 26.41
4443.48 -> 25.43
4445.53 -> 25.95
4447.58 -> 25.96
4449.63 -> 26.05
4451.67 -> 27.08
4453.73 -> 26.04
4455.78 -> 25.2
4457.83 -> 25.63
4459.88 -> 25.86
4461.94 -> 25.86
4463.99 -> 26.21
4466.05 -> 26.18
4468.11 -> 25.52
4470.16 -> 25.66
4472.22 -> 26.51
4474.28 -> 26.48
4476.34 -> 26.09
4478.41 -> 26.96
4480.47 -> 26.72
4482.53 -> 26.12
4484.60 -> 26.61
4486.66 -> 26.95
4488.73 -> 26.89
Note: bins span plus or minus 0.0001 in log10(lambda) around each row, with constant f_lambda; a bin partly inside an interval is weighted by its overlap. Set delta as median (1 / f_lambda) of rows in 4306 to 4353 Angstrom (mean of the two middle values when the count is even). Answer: 0.0402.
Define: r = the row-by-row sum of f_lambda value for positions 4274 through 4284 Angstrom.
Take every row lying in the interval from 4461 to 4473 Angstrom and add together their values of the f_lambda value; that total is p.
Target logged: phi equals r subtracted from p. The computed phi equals 27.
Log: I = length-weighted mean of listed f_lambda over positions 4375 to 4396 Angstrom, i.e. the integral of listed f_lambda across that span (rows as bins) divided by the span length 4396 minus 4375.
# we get 26.1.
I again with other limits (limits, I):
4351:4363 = 26.0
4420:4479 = 26.1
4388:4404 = 26.4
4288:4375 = 24.8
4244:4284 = 25.8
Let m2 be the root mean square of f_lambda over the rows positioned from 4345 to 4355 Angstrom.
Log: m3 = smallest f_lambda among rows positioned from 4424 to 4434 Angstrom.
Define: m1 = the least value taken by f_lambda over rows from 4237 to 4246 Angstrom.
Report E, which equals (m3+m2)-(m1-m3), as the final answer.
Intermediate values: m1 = 25.68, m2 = 25.8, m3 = 25.7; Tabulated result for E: 51.5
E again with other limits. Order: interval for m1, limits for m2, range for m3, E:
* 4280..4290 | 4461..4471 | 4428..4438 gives 51.9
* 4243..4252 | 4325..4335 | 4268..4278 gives 48.8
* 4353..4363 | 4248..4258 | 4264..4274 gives 47.9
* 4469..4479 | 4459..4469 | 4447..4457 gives 50.7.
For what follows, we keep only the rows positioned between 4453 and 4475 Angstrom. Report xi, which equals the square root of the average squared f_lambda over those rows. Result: 25.9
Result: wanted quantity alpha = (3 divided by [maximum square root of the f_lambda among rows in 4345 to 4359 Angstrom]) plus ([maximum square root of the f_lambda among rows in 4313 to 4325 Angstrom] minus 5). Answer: 0.74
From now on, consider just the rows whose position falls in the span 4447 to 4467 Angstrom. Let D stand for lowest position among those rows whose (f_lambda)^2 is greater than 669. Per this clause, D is 4447.58 Angstrom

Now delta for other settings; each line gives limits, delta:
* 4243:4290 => 0.0384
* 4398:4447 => 0.0383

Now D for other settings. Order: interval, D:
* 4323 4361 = 4328.36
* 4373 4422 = 4374.45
